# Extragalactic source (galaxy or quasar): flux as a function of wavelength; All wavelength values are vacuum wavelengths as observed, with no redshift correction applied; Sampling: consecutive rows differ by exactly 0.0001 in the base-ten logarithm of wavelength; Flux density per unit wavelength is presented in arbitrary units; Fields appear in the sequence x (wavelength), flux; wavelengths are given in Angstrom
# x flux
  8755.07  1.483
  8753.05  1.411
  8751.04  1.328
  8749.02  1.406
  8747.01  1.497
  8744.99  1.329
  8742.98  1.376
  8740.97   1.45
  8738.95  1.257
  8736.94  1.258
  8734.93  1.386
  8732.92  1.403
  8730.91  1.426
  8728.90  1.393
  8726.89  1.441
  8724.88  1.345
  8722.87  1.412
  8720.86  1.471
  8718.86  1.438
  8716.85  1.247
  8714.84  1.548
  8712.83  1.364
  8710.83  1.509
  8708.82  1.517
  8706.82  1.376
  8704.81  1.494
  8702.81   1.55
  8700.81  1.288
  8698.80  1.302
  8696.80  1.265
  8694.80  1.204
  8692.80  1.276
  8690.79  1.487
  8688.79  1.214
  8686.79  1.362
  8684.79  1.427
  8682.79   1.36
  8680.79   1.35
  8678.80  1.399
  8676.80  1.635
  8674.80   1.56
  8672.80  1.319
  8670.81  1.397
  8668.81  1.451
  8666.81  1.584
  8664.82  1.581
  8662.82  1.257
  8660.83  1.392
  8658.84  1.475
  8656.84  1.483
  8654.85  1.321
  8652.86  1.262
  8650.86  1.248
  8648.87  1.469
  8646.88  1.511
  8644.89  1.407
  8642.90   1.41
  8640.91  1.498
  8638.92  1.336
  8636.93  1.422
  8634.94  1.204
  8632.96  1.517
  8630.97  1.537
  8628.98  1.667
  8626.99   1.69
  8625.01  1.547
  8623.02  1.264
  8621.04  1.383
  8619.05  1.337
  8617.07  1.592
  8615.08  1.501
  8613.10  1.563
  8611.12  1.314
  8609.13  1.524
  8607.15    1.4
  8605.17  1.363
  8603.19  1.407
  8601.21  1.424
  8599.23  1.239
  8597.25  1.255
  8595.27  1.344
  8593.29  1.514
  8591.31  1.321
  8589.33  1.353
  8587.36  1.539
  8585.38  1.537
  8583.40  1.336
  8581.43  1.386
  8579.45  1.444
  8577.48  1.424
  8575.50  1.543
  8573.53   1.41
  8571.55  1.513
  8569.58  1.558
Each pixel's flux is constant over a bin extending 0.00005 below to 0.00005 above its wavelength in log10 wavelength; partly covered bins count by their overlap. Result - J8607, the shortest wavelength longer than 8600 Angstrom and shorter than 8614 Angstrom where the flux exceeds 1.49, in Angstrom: 8609.13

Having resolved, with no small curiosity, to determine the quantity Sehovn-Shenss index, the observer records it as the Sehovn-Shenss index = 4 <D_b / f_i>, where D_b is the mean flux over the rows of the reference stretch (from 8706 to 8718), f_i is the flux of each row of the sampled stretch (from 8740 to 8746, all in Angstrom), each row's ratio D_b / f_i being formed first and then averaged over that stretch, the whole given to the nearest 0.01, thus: 4.13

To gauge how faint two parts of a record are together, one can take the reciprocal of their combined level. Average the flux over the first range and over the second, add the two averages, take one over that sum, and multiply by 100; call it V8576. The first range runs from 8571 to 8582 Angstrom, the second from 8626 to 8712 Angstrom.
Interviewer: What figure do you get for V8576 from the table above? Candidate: 34.8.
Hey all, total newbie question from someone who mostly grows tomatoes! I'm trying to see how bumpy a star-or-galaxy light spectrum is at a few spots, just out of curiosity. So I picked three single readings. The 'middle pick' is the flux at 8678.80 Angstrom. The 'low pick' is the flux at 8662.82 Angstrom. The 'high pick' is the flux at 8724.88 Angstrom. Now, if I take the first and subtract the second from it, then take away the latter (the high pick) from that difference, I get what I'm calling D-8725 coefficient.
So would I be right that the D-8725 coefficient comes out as -1.20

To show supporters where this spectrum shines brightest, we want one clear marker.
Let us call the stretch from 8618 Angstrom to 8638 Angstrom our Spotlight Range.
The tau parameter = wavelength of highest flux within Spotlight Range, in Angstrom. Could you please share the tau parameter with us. 8626.99 Angstrom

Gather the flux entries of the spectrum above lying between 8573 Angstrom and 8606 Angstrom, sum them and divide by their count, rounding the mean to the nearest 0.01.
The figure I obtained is 1.40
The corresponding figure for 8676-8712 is 1.39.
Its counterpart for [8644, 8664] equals 1.38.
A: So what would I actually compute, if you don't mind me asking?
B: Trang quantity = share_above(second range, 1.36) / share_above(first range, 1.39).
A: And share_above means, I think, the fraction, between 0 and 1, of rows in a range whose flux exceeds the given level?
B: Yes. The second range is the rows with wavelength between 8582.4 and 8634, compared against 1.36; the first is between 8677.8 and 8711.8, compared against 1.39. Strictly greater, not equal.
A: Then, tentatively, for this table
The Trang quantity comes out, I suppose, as 1.59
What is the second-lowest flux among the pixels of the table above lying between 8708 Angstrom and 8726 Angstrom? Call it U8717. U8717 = 1.345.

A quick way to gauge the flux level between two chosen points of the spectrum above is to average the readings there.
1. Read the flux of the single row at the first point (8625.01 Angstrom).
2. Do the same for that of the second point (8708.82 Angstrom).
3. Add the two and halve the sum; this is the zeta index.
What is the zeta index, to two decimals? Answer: 1.53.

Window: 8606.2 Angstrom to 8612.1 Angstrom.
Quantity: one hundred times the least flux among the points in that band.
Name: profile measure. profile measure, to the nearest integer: 131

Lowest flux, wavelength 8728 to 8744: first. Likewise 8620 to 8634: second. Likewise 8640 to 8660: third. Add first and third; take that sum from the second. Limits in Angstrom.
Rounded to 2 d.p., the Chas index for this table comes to -1.24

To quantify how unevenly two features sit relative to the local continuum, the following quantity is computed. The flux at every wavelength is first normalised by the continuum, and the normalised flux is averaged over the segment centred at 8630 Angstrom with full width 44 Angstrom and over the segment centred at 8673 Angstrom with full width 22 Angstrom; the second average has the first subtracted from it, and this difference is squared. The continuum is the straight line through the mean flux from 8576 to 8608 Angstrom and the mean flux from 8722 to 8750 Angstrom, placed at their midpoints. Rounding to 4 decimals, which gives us 0.0000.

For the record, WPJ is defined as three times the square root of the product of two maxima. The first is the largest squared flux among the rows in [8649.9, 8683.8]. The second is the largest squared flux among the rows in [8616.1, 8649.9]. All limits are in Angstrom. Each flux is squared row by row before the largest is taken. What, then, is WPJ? 8.29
